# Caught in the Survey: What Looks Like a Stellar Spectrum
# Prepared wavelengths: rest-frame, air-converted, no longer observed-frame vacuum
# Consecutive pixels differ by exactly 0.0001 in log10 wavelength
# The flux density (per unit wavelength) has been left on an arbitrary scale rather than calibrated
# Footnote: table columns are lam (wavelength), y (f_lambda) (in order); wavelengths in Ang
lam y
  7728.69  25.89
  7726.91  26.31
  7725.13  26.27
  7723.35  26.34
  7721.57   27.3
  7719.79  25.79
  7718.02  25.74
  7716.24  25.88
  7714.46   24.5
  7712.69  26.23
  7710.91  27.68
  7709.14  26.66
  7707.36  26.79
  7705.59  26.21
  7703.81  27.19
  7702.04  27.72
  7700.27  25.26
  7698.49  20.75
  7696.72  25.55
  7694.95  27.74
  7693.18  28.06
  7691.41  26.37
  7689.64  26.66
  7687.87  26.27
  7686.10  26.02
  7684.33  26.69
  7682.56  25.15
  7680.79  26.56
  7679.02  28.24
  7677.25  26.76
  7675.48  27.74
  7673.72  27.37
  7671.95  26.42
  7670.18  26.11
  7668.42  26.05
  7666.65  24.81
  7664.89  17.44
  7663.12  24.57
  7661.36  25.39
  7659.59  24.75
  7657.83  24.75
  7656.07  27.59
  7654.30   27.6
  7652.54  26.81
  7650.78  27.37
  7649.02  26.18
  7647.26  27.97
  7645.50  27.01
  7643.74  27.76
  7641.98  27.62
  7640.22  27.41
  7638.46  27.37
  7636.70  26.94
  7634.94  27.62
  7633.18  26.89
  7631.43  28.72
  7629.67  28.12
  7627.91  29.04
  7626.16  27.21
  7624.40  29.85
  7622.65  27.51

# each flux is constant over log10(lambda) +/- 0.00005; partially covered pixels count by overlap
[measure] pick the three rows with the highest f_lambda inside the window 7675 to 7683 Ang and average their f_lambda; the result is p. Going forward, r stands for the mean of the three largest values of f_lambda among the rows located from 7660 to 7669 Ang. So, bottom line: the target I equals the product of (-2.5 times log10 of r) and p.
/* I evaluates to -97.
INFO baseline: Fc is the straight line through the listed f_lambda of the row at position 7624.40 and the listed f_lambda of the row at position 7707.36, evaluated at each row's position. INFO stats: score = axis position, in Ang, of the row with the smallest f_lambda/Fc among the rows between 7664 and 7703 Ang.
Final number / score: 7664.89 Ang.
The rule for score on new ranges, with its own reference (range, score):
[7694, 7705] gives 7698.49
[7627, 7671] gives 7664.89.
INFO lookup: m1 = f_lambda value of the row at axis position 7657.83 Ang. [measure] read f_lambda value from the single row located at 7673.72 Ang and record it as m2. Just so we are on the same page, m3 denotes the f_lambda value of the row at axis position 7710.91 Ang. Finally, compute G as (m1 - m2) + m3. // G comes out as 25.1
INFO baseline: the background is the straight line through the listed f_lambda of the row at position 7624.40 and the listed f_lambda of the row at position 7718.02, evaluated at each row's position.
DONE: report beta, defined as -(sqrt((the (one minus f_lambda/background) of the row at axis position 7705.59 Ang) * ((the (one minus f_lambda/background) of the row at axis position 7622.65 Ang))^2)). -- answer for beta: -0.0043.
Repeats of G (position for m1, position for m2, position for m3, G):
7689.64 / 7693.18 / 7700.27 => 23.9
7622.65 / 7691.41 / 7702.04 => 28.9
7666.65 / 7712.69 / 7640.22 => 26.0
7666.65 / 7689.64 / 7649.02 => 24.3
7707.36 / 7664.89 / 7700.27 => 34.6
